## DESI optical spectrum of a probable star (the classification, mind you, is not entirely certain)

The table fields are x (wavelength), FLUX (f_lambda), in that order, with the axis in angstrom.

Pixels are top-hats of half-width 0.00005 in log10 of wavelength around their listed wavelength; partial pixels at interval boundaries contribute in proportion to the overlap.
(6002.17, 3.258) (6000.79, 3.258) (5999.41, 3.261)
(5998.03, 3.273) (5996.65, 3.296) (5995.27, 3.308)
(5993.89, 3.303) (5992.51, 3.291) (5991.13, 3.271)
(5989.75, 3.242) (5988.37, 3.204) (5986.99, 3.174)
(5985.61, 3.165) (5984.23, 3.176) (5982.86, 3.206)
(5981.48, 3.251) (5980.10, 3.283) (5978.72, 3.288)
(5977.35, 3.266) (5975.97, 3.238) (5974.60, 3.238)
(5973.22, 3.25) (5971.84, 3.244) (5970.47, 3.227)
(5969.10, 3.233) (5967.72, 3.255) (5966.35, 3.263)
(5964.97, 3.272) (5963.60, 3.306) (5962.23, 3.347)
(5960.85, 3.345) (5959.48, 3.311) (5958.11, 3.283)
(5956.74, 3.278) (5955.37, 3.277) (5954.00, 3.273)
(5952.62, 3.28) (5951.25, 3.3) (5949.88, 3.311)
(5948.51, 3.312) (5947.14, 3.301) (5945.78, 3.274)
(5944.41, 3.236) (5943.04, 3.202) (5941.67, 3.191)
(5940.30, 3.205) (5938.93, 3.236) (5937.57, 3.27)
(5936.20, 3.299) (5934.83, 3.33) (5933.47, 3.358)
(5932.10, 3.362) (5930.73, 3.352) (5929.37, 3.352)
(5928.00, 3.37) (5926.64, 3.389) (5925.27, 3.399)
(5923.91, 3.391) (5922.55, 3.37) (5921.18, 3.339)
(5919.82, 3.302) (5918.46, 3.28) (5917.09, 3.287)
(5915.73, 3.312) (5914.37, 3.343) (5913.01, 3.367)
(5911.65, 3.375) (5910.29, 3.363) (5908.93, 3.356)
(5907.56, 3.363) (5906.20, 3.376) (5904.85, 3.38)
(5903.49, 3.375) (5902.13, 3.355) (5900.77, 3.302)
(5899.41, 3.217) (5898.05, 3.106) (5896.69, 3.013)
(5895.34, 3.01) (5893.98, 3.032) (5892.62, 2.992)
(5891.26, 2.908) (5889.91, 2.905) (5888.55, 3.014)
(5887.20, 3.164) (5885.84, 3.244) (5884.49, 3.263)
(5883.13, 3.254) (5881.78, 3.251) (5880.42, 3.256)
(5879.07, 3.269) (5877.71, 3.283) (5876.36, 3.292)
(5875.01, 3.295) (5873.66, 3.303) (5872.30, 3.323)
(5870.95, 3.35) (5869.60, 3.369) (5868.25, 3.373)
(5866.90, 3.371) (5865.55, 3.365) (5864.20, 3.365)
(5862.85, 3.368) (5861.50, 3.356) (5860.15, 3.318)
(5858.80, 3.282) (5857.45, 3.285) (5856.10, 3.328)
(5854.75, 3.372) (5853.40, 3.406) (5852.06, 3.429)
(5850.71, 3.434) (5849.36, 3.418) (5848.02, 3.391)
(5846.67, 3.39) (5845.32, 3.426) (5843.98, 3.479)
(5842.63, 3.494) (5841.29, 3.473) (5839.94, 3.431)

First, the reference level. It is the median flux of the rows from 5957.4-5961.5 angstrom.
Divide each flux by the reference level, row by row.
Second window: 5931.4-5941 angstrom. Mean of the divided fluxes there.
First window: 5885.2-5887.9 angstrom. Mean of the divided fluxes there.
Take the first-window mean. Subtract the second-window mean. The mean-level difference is -0.027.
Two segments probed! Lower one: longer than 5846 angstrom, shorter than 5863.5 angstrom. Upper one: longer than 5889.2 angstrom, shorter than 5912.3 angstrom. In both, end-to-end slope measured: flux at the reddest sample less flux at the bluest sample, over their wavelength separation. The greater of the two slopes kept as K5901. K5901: 0.022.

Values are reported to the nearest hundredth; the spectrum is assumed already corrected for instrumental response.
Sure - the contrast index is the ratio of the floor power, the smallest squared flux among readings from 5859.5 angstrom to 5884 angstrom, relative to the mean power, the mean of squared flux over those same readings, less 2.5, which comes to -1.54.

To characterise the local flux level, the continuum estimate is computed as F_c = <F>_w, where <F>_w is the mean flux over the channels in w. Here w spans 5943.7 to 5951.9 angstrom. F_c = 3.29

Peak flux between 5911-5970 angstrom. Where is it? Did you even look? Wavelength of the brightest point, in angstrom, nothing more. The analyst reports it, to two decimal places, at 5925.27 angstrom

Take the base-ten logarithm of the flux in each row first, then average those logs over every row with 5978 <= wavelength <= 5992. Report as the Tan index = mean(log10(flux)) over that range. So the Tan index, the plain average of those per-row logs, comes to 0.509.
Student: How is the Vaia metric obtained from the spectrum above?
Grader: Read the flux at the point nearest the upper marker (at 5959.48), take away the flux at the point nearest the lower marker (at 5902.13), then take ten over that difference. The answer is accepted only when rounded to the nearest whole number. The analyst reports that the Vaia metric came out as -227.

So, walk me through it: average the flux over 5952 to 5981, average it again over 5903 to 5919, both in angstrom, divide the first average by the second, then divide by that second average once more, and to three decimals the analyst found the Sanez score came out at 0.292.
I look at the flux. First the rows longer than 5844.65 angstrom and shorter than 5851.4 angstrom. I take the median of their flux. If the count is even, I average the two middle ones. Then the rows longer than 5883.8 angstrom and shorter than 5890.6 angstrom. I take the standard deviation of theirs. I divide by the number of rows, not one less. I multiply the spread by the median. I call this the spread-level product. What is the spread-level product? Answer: 0.47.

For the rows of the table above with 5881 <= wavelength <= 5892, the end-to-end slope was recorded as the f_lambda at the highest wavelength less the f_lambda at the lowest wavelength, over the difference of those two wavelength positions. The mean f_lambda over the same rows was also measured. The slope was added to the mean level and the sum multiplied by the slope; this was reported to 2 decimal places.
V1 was -0.11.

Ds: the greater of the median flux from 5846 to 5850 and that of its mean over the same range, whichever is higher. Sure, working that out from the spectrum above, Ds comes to 3.40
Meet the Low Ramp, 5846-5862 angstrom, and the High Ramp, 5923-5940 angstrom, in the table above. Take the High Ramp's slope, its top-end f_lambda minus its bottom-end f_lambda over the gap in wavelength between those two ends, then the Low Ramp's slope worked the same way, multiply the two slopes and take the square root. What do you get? 0.0049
